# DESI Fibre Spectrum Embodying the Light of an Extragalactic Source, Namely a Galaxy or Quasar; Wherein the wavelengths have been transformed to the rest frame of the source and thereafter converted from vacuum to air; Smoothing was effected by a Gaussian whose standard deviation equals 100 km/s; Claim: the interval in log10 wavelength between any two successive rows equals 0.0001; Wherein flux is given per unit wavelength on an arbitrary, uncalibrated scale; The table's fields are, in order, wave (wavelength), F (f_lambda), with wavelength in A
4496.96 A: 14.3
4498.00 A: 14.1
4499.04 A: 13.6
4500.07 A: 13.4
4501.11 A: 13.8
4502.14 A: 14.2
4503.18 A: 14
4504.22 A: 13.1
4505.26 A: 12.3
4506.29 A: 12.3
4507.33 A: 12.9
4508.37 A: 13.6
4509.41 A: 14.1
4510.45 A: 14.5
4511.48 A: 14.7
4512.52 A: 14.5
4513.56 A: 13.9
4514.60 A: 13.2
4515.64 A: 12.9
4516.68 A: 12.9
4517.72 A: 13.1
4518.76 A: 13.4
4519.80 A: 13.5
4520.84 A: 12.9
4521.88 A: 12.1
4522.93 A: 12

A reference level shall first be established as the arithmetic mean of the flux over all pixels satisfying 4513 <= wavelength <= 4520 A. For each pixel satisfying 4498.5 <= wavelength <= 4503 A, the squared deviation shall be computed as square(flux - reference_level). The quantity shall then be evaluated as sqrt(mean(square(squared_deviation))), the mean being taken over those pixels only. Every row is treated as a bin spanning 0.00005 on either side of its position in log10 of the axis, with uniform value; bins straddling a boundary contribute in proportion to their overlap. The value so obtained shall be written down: 0.46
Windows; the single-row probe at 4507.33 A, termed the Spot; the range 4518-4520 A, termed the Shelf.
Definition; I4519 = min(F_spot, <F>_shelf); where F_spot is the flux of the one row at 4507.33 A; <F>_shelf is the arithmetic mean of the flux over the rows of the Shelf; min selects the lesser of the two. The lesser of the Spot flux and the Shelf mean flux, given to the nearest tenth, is 12.9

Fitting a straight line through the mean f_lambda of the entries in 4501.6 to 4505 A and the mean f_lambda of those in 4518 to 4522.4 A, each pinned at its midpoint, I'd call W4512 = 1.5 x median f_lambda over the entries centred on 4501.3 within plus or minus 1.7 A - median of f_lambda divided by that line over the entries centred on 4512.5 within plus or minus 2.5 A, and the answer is 19.6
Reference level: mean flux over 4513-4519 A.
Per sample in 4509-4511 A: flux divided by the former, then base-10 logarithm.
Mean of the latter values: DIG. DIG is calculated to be 0.03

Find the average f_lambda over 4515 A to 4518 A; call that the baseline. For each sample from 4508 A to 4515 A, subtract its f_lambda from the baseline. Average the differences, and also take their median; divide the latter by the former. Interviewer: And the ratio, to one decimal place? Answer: 1.0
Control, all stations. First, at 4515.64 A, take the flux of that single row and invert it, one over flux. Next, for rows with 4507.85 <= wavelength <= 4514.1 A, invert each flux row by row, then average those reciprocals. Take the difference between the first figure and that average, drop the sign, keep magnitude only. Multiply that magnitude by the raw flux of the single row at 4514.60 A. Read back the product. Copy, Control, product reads 0.094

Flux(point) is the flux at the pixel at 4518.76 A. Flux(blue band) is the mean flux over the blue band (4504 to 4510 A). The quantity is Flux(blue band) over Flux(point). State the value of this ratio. 0.97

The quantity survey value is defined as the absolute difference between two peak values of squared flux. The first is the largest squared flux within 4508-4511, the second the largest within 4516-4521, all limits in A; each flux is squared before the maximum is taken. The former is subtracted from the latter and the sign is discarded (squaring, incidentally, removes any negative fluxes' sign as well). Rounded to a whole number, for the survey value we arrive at 28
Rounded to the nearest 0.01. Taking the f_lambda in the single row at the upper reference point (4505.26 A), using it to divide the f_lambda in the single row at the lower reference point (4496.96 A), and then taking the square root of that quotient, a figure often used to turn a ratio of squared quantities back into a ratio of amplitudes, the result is 1.08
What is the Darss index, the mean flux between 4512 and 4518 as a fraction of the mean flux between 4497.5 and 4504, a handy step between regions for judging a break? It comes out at 0.97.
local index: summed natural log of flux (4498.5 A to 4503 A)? 10.5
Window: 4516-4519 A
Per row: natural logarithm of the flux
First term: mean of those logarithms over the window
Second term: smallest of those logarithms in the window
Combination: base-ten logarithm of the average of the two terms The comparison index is 0.409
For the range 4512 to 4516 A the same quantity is 0.412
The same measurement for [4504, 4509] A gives 0.403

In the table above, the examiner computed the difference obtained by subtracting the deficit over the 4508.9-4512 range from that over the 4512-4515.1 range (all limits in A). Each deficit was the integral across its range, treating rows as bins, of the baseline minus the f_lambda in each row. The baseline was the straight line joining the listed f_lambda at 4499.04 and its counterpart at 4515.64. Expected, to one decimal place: 1.4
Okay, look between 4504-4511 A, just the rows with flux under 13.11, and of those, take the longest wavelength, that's 4507.33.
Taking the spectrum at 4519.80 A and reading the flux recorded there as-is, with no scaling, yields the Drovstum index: 13.5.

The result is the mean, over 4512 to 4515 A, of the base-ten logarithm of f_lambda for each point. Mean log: 1.14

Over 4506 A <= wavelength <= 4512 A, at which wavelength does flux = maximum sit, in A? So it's 4511.48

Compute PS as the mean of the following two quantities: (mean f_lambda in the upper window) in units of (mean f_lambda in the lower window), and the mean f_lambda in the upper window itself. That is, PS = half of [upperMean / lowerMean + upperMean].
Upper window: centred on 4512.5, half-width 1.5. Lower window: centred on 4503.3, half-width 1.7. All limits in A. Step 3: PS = 7.71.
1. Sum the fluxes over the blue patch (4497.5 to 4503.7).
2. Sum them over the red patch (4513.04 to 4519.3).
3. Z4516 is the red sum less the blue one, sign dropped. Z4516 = 3.7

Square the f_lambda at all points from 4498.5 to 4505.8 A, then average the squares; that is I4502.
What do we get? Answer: 182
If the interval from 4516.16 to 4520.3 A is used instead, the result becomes 175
